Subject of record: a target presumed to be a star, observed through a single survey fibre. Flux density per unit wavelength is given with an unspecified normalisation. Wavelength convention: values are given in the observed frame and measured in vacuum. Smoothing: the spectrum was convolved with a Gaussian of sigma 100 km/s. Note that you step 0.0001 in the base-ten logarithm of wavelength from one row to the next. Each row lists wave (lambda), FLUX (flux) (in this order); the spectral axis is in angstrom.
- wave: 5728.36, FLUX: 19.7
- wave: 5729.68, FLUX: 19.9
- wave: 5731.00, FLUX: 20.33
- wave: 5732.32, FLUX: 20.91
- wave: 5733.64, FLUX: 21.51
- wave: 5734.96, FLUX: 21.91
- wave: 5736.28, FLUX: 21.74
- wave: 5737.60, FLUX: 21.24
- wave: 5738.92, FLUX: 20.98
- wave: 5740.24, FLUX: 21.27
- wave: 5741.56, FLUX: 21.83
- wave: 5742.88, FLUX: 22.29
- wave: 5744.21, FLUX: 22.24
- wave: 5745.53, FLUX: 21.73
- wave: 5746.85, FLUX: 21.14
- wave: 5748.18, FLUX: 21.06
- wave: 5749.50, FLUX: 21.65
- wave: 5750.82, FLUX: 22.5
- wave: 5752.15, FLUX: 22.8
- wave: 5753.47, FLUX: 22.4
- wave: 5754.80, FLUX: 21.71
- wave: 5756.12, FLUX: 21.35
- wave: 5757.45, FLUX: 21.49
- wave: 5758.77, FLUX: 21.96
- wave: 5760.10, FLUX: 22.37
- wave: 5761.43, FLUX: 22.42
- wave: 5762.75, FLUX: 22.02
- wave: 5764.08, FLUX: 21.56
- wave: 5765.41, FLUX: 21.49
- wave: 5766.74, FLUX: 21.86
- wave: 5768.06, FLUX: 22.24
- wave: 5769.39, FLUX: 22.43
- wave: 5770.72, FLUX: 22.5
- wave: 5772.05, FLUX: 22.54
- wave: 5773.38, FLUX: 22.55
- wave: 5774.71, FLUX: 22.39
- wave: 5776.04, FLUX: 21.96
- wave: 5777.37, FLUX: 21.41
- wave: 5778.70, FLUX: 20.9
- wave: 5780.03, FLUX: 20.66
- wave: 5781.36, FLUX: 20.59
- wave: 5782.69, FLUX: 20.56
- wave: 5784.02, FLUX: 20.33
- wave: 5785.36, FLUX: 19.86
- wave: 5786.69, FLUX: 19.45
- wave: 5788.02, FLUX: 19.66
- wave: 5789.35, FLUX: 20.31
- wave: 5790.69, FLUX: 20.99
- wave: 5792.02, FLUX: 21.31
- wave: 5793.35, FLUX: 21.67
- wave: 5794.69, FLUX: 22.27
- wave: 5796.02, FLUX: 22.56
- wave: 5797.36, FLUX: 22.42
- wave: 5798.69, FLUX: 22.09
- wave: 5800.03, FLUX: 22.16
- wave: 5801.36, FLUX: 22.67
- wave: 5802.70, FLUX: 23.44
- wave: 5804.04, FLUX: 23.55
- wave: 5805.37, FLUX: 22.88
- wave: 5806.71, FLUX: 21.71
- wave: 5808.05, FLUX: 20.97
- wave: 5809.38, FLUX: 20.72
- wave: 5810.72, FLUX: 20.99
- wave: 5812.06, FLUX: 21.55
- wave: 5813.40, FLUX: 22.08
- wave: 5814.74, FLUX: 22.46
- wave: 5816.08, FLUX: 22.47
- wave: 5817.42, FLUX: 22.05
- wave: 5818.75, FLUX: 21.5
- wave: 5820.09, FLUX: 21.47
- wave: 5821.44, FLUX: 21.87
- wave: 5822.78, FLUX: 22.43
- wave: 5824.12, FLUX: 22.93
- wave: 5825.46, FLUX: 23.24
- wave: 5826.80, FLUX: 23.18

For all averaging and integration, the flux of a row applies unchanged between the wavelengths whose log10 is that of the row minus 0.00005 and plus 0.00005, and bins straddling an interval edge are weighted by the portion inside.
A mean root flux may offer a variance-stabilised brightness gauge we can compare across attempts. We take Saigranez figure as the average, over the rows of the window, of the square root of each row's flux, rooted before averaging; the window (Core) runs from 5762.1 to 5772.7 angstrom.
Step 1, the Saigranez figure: 4.70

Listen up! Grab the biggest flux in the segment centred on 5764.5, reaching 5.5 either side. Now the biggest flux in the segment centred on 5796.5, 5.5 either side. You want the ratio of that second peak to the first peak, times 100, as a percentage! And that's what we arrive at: 101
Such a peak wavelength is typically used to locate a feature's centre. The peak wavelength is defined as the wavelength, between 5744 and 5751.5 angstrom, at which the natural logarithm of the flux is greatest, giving 5750.82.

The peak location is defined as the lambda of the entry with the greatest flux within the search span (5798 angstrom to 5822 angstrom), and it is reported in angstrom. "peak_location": 5804.04 angstrom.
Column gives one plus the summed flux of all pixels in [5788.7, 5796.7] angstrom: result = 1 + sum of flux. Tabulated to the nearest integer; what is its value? 130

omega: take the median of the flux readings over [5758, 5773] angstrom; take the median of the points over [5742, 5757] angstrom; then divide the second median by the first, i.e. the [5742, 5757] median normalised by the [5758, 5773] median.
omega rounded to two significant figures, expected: 0.98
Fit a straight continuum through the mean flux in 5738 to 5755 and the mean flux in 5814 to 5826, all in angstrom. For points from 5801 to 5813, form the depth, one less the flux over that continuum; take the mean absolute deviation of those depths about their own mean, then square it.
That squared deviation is 0.0020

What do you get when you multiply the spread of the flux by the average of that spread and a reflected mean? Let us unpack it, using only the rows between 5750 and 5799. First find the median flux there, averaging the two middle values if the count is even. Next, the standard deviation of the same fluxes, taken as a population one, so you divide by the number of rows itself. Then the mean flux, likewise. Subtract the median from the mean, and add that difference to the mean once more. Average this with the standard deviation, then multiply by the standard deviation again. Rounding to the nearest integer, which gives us 10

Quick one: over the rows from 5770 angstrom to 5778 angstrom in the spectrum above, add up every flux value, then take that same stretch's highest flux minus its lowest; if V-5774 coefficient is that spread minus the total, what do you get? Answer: -132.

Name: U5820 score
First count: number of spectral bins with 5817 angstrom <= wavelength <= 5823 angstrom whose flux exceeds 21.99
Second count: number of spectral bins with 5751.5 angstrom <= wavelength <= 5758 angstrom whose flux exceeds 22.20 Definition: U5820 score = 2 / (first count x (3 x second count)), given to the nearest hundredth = 0.17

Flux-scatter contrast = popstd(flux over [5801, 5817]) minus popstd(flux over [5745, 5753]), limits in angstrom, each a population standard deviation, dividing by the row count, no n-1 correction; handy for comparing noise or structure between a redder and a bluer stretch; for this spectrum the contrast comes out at 0.3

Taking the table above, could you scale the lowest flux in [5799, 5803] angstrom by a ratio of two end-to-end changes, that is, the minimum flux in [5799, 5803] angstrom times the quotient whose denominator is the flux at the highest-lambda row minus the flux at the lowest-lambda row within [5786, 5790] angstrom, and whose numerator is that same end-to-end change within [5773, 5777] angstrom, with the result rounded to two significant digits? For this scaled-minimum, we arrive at -15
